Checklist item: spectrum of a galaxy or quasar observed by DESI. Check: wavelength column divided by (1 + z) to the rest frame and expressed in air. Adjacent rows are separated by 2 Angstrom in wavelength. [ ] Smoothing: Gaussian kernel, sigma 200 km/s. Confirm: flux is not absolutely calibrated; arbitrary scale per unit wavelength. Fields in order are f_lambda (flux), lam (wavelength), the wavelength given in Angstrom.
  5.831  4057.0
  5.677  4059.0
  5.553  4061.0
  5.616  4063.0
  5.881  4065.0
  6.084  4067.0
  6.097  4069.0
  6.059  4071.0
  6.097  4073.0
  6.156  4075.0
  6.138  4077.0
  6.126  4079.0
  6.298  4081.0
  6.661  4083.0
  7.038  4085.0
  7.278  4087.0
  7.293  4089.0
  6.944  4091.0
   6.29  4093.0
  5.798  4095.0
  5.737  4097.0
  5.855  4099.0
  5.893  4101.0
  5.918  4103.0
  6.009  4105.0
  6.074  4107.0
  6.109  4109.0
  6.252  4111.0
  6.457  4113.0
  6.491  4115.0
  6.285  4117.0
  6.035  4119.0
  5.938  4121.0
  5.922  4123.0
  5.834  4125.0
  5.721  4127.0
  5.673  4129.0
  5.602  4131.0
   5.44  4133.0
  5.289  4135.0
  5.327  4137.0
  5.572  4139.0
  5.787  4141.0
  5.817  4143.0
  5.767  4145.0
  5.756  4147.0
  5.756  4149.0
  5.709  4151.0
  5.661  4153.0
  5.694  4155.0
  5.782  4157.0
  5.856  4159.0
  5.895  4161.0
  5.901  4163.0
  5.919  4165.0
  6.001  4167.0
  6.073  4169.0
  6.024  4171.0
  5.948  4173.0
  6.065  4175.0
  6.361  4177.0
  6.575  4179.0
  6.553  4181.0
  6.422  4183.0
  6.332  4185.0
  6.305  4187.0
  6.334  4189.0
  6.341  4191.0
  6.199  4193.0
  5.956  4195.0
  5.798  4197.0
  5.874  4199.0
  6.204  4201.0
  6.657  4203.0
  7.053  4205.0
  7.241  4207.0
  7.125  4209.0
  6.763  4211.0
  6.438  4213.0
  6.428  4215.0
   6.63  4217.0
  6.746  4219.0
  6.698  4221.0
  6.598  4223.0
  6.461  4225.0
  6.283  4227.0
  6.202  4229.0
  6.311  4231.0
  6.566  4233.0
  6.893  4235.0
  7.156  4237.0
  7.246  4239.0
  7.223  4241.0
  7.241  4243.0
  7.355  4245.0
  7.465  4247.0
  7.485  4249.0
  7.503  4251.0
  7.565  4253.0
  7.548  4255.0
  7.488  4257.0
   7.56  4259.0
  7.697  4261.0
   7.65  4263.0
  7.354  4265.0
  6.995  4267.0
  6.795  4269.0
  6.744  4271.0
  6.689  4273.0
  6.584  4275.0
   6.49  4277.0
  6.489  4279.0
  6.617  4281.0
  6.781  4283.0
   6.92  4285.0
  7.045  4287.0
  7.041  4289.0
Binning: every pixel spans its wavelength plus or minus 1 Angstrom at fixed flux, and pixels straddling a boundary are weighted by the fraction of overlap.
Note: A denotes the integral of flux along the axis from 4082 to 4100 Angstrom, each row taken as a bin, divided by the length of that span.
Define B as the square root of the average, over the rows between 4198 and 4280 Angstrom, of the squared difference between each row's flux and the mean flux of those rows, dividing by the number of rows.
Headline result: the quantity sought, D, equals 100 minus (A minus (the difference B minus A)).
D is 87.4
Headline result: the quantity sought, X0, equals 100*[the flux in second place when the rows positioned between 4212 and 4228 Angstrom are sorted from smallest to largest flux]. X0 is 643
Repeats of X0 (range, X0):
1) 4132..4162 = 533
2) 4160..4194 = 590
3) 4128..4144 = 533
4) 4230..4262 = 657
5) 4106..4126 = 592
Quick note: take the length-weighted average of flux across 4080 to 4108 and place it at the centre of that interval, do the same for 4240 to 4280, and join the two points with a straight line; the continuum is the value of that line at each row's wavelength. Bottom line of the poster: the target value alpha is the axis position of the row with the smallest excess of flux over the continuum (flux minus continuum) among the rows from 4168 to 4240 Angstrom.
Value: 4197.0 Angstrom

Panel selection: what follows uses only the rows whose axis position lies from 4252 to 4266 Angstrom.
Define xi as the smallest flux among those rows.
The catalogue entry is 7.354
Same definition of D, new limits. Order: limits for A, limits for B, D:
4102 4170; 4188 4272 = 88.8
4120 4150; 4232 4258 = 88.9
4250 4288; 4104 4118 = 86.0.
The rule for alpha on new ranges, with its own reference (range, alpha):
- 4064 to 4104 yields 4097.0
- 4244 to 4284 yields 4279.0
